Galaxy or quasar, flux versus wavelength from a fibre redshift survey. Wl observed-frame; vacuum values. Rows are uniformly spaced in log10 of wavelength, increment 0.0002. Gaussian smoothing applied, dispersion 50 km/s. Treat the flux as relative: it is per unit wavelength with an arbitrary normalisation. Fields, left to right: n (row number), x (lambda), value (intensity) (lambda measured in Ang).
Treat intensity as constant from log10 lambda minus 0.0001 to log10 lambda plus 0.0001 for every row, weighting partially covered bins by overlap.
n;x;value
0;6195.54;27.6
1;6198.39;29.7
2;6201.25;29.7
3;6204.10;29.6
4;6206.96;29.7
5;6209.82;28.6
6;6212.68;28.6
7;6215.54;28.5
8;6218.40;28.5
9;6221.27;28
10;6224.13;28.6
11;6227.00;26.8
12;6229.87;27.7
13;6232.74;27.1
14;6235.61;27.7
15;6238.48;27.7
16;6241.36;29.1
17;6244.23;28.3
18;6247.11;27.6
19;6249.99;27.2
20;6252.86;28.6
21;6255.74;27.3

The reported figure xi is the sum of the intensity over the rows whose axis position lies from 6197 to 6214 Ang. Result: 176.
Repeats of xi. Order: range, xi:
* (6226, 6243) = 166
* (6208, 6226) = 171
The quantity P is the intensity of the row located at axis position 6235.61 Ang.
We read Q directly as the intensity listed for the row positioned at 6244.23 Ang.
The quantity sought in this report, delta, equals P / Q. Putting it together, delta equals 0.98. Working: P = 27.7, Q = 28.3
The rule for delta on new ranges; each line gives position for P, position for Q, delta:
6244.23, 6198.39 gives 0.95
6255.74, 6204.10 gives 0.92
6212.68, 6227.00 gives 1.07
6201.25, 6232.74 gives 1.10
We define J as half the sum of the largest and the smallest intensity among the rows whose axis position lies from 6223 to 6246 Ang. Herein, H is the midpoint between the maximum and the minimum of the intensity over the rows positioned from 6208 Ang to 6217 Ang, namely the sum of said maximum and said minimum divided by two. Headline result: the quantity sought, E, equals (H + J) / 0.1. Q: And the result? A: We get 565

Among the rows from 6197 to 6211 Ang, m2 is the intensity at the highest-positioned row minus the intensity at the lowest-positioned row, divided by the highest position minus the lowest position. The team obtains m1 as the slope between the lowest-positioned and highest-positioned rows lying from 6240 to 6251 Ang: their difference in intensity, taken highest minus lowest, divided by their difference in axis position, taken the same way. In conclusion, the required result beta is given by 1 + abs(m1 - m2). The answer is 1.12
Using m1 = -0.22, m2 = -0.10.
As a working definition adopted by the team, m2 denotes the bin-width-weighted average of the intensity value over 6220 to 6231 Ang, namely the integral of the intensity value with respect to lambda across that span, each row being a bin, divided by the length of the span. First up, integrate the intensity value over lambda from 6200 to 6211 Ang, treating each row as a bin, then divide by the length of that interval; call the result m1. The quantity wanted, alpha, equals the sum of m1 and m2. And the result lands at 57.2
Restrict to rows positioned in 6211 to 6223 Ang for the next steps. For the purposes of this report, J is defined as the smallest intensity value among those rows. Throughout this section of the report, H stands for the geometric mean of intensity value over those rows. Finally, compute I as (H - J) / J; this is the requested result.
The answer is 0.014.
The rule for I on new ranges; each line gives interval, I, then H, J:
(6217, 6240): 0.036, 27.8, 26.8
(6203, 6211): 0.024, 29.3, 28.6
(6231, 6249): 0.030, 27.9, 27.1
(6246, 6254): 0.022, 27.8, 27.2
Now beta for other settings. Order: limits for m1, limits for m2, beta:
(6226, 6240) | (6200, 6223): 1.16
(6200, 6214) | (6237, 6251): 1.05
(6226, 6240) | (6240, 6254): 1.12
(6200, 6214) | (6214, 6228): 1.05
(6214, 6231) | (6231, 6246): 1.16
